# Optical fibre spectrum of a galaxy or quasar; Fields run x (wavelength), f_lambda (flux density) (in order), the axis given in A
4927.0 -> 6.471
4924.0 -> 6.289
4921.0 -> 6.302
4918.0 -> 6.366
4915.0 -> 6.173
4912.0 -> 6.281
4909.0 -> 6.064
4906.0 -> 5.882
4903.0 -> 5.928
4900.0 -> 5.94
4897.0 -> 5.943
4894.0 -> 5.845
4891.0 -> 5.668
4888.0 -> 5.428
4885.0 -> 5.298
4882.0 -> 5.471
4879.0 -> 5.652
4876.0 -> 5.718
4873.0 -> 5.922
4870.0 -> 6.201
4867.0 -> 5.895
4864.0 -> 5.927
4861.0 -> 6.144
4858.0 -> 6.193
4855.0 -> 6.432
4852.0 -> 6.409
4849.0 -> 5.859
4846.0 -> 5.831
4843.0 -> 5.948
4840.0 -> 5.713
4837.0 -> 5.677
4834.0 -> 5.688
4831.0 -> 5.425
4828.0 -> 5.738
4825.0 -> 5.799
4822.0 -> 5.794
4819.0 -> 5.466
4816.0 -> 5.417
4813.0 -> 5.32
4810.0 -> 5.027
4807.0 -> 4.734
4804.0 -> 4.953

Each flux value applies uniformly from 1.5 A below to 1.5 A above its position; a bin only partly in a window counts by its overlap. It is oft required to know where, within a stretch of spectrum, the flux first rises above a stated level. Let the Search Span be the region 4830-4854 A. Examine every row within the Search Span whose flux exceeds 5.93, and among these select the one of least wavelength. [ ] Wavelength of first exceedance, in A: 4843.0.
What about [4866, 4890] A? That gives 4870.0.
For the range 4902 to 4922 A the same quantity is 4909.0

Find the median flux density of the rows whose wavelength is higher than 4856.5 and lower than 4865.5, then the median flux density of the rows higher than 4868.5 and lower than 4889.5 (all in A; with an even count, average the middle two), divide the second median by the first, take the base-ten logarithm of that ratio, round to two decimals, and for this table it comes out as -0.04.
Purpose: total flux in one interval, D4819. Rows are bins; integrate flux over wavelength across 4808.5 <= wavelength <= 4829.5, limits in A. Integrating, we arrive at 116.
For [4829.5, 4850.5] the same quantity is 120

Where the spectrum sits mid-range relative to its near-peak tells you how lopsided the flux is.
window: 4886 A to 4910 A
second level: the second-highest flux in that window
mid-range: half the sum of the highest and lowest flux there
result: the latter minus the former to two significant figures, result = -0.20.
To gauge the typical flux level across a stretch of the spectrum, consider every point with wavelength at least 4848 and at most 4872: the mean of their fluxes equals 6.13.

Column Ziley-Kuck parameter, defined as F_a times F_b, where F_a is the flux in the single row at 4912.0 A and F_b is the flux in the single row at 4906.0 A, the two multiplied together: 37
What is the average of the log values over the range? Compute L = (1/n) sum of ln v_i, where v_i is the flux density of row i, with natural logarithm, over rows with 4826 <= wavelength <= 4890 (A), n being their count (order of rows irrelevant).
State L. 1.76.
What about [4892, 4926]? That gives 1.81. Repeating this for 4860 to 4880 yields 1.78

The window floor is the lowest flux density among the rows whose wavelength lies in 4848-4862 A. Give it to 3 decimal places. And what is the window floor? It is 5.859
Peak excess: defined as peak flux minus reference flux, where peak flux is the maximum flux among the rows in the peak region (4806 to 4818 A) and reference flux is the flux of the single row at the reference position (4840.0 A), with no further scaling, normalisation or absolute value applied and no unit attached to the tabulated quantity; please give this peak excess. -0.3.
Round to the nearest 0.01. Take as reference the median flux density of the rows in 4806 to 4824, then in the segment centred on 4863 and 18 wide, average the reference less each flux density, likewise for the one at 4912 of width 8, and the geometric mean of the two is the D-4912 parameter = 0.78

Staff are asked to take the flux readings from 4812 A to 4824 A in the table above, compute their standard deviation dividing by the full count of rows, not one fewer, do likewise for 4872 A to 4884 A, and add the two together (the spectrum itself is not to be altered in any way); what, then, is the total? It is 0.34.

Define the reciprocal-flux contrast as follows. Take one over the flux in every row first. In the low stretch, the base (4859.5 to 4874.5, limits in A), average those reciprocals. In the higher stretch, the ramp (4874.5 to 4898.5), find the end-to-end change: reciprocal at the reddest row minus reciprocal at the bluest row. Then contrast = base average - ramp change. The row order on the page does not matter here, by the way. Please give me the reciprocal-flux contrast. 0.173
